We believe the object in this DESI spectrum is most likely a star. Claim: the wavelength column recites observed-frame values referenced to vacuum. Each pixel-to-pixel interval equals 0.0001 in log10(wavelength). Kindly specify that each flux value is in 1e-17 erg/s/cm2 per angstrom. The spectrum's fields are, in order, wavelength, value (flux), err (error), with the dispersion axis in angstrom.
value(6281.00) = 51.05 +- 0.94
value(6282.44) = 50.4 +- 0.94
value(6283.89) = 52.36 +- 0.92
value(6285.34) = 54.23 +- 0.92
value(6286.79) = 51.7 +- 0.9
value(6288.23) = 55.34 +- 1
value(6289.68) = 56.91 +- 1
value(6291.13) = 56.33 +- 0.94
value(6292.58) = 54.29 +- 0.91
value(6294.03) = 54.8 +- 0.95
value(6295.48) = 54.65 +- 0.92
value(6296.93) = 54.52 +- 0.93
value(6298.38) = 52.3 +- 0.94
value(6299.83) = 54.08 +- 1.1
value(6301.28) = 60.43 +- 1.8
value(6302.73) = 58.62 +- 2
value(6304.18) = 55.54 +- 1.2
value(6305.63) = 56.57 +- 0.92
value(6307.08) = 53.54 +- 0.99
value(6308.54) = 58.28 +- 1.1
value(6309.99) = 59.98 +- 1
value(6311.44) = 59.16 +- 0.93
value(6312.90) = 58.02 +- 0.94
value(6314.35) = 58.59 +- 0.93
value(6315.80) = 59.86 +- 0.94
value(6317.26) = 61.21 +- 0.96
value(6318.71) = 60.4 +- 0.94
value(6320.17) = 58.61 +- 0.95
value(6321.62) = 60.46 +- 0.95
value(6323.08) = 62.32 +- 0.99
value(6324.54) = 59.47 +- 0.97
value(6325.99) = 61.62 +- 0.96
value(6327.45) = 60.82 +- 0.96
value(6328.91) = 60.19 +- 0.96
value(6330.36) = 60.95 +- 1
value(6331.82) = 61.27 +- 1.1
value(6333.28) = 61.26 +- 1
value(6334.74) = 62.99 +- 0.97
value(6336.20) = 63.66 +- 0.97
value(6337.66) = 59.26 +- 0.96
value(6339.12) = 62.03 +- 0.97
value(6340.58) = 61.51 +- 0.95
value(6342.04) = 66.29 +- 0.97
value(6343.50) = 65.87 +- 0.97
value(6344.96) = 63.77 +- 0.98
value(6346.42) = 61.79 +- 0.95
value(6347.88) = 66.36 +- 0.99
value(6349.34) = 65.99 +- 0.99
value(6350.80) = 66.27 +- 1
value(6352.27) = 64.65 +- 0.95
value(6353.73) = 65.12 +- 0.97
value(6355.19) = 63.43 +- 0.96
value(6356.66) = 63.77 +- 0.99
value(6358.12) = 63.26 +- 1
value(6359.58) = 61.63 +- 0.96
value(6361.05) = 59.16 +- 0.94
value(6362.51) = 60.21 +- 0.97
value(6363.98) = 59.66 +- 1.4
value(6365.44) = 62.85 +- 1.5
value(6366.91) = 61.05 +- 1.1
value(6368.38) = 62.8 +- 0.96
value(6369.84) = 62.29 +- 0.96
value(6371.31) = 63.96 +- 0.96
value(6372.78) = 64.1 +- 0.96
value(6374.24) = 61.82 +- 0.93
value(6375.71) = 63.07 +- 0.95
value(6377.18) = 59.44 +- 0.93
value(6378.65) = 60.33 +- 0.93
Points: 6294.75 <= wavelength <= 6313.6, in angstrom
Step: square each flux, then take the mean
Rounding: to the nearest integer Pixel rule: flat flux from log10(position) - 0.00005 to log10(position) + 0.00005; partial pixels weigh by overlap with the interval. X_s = 3209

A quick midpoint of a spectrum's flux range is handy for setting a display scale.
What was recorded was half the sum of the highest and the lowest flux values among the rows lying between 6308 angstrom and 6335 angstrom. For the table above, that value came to 60.5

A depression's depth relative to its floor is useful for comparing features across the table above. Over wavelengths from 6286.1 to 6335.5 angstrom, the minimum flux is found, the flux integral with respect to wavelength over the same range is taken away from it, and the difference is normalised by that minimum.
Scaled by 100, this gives -5452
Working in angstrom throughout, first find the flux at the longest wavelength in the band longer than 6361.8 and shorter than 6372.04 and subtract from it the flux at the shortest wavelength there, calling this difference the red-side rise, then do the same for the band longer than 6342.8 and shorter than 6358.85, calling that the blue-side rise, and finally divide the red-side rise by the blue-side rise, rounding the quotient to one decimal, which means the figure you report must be -1.4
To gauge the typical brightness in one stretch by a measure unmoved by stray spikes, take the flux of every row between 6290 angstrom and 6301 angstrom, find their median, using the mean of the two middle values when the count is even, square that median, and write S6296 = 2972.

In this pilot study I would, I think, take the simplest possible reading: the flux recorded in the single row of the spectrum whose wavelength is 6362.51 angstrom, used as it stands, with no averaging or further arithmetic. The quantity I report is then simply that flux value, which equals 60.21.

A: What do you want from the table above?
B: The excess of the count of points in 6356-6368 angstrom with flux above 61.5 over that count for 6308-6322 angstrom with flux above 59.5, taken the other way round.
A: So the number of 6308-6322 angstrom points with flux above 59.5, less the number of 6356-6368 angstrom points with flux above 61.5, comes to 1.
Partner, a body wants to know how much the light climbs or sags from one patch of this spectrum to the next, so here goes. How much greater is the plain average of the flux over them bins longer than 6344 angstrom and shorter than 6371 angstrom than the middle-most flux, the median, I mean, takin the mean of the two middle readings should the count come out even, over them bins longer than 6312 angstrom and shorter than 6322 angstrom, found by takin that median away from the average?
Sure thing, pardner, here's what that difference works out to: 3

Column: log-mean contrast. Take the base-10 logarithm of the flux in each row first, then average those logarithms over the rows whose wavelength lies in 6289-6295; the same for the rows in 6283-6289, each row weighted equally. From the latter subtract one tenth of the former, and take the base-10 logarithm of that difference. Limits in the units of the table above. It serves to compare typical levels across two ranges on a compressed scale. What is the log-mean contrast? 0.191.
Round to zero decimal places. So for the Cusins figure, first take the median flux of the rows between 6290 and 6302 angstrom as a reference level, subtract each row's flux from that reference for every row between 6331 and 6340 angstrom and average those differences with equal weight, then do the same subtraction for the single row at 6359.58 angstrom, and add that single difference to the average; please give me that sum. -14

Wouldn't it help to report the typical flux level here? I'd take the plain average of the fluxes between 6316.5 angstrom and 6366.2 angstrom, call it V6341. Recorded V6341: 62.3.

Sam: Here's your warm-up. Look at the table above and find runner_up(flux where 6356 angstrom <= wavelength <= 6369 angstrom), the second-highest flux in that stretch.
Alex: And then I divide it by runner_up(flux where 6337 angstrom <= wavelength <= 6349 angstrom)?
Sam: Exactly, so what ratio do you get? 0.95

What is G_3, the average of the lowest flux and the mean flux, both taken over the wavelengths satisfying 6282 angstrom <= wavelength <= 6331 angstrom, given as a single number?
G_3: 53.8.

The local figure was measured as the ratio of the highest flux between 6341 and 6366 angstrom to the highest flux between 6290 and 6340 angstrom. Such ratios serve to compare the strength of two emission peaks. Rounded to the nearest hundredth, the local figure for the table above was 1.04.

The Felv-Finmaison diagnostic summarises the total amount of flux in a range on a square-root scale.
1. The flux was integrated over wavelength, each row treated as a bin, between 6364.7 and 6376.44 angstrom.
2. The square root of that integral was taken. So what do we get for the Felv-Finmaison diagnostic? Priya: 27.1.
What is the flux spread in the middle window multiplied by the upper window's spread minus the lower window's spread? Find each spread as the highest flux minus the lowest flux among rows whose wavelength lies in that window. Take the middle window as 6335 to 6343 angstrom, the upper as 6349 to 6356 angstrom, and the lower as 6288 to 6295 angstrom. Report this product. 1.5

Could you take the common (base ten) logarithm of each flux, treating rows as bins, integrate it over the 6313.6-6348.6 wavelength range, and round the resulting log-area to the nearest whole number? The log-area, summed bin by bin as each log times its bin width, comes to 63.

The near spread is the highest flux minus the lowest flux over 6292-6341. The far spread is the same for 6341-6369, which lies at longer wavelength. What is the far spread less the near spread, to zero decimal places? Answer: -4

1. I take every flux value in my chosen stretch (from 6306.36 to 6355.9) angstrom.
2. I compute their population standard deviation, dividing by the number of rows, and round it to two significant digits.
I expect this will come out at 2.8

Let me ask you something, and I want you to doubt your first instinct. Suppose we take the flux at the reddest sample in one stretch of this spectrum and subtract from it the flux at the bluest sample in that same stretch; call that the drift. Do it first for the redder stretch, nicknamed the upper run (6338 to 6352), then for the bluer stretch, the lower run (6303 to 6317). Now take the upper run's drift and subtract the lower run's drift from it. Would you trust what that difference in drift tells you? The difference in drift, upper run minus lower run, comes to -0.1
